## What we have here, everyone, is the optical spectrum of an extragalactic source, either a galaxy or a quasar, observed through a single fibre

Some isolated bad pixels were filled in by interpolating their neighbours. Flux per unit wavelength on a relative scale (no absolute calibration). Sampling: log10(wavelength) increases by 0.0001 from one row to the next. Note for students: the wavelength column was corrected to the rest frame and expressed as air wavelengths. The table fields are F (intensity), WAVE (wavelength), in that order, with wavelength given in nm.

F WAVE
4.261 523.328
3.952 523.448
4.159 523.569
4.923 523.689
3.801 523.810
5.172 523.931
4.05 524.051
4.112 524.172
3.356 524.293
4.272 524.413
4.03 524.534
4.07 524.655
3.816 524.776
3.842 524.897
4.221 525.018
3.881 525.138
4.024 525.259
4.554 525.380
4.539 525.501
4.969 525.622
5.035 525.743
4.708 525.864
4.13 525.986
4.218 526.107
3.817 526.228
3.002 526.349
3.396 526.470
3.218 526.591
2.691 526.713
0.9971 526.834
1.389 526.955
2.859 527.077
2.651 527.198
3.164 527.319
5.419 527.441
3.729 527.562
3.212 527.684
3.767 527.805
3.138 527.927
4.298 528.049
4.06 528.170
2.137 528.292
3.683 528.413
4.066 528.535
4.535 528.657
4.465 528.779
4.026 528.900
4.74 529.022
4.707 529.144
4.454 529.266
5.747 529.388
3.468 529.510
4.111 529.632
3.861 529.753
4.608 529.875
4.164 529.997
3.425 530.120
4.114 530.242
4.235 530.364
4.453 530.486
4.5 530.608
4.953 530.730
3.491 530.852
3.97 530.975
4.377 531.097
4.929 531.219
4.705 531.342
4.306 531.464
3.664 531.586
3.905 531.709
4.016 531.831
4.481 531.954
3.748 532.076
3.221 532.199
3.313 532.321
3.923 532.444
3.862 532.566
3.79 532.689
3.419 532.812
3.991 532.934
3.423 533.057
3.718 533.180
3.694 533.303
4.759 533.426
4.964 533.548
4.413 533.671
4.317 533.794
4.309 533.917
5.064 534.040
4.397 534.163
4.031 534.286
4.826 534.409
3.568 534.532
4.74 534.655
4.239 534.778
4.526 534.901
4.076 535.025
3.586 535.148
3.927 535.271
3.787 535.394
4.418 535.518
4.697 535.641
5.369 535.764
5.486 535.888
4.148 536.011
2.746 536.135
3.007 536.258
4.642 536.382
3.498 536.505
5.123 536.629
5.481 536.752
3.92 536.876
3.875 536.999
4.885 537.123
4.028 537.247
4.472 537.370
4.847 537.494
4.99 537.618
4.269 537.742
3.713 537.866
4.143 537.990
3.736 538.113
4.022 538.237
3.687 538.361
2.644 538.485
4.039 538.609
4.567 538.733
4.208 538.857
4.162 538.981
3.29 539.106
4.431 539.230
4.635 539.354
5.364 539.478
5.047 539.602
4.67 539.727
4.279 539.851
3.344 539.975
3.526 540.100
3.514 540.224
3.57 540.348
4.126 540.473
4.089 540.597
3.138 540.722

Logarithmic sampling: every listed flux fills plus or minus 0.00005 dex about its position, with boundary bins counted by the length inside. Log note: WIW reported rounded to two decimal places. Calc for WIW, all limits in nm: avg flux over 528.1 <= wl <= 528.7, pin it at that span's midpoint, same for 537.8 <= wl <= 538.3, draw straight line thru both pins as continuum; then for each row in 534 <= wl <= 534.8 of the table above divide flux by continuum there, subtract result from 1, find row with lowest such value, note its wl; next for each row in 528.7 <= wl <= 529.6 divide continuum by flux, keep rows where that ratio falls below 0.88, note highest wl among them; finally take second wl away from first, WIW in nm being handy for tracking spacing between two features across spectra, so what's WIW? 4.65 nm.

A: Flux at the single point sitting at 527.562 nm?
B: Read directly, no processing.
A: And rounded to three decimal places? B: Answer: 3.729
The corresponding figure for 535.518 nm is 4.418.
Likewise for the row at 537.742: 4.269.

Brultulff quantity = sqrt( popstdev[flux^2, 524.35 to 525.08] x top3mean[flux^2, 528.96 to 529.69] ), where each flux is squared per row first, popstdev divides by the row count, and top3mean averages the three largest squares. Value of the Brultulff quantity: 6.0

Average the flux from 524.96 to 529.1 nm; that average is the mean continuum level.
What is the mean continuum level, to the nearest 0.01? 3.73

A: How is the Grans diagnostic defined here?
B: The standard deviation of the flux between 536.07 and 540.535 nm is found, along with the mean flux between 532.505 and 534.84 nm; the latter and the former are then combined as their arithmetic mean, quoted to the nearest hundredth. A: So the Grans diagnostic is 2.44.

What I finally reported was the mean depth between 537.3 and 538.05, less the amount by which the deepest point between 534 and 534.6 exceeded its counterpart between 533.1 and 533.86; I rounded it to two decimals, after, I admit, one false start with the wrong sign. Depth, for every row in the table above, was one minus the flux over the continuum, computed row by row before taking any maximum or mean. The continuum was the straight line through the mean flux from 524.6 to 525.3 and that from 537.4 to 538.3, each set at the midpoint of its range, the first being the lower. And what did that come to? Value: -0.07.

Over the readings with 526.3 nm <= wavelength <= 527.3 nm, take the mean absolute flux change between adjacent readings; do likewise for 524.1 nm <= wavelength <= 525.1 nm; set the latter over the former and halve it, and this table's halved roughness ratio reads 0.27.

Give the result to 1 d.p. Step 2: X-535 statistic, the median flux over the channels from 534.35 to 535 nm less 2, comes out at 2.5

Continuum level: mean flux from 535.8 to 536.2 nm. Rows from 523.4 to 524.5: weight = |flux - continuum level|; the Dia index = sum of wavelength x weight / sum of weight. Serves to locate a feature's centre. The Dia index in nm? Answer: 523.94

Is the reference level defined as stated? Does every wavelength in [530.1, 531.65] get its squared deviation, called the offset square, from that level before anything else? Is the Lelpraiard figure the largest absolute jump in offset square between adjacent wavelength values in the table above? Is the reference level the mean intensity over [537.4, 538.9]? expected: 0.6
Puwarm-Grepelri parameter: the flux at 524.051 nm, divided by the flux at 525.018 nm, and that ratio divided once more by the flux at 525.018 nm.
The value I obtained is 0.23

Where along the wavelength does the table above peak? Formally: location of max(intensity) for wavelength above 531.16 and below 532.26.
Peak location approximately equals 531.219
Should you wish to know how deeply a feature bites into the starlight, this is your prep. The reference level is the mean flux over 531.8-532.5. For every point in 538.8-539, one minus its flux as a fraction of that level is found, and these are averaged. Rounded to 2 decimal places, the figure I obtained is -0.11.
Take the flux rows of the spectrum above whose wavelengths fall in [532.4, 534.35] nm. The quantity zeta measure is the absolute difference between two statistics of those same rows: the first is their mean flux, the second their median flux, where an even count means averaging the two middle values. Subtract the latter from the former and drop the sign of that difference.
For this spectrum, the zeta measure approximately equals 0.12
